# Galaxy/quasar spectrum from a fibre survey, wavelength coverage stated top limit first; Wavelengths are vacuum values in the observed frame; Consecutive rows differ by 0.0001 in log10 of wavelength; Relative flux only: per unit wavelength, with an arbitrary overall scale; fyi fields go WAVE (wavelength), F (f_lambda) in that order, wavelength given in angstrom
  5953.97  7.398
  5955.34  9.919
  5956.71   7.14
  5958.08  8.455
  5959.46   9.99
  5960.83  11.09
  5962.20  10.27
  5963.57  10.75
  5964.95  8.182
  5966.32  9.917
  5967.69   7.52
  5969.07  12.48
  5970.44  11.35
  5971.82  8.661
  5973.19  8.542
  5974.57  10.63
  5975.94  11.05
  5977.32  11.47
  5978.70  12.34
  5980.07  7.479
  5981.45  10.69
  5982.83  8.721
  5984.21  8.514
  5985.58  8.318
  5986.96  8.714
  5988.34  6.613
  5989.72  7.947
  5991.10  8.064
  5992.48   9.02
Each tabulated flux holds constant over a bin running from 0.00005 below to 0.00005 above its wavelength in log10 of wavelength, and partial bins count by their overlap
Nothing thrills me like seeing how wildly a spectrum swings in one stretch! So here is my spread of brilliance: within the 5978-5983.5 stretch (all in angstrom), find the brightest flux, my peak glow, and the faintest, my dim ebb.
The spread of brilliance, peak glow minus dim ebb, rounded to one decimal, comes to 4.9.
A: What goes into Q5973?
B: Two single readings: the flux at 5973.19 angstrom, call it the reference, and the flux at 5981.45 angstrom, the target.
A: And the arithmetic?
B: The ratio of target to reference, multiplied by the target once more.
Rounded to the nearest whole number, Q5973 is 13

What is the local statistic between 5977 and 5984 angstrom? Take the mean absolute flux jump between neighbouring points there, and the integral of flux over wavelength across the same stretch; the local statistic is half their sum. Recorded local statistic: 36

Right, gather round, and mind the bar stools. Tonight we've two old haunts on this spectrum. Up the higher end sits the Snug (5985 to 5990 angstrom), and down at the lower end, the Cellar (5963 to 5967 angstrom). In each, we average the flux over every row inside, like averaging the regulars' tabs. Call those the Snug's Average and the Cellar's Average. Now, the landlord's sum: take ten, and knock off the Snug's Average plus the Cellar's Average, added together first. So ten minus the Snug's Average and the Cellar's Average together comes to -7.5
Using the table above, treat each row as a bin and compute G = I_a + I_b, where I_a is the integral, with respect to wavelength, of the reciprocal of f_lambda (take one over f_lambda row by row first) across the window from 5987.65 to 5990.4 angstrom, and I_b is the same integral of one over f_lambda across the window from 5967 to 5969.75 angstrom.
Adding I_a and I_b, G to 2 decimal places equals 0.67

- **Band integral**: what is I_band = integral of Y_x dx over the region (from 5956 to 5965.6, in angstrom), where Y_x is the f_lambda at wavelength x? 90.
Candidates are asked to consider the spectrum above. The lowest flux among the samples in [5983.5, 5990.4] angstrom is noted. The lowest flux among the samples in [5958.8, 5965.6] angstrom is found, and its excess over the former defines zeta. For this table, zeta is 1.6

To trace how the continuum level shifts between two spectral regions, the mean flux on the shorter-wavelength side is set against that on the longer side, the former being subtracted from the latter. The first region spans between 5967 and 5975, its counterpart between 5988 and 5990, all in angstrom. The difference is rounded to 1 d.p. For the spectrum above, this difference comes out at -2.6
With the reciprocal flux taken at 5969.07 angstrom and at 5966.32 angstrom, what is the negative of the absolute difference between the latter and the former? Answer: -0.021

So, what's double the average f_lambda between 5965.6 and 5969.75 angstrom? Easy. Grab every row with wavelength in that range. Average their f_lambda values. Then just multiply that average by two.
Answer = 20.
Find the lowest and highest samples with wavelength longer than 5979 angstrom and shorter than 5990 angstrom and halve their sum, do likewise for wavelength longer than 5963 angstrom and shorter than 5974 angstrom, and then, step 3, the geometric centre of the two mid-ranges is 9.30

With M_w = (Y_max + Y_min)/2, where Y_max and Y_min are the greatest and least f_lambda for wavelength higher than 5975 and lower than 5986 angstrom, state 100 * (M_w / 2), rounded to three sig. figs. 495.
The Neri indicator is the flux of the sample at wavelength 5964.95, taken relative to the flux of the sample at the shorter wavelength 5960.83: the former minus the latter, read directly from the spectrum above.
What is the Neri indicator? -2.9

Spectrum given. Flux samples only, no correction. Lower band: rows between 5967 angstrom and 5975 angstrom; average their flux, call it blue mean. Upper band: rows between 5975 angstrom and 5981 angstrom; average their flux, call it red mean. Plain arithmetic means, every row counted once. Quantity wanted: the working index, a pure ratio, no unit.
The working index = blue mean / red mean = 0.93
